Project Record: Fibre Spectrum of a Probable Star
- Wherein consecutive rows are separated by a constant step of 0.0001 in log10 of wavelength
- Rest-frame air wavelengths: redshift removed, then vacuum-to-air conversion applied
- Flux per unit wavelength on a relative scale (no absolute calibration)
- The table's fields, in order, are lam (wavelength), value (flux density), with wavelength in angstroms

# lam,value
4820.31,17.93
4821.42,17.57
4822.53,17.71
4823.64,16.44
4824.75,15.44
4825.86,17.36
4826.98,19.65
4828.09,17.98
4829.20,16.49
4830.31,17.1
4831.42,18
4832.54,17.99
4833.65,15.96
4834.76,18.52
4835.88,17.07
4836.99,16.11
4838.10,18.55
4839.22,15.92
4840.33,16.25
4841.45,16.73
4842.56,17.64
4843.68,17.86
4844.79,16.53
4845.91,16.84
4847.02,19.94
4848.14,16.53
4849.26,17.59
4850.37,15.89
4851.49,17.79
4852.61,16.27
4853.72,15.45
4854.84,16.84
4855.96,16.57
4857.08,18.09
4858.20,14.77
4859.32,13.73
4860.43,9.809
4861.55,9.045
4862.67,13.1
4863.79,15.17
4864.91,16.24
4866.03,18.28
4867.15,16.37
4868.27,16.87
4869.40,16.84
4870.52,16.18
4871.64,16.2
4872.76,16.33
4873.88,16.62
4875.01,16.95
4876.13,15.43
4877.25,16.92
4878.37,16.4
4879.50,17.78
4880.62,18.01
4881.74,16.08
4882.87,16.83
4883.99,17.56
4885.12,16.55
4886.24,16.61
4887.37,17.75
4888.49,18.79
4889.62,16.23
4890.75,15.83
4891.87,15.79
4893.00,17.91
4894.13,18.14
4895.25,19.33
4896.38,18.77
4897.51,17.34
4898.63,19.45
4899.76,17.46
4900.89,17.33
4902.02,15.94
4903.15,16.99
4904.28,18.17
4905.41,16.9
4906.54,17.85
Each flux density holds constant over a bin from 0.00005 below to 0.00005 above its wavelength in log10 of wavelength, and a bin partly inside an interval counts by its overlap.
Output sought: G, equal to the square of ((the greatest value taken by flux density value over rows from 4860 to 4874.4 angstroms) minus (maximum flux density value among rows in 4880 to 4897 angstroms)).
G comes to 1.10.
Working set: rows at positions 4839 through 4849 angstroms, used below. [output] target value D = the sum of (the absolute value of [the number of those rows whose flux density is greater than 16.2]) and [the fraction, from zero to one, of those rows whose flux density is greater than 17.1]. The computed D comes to 8.3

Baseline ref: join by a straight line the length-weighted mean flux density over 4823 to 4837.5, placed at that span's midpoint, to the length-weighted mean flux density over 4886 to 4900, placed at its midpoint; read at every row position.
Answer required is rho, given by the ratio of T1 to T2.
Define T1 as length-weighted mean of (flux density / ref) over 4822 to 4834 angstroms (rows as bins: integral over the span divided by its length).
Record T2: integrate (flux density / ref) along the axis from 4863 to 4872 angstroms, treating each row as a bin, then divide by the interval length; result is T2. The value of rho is 1.07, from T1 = 1.00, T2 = 0.94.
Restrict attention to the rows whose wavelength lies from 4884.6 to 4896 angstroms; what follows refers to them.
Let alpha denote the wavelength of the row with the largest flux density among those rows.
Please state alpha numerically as 4895.25 angstroms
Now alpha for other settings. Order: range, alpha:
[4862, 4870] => 4866.03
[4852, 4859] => 4857.08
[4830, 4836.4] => 4834.76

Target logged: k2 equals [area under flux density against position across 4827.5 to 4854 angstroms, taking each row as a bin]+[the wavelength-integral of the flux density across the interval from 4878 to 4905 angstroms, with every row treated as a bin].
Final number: 924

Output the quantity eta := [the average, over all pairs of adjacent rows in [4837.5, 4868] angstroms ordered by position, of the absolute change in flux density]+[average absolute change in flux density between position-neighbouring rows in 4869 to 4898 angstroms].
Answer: 2.53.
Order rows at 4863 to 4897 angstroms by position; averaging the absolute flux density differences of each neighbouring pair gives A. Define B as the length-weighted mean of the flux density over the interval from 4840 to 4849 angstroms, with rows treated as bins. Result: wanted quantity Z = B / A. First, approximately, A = 0.89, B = 17.3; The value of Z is 19.4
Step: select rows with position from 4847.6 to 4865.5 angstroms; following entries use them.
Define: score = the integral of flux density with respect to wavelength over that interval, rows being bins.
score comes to 272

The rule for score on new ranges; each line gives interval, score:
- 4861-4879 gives 285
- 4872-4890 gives 305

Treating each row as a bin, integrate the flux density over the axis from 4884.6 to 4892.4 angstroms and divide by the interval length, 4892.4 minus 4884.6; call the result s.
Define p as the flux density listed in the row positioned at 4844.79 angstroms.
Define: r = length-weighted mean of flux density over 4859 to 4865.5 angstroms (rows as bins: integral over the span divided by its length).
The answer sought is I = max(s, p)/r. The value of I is 1.31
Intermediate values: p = 16.53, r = 12.9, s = 16.8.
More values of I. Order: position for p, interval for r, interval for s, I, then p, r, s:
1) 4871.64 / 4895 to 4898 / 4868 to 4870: 0.91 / 16.2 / 18.4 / 16.8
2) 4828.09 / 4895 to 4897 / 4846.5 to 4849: 0.96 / 17.98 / 18.9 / 18.1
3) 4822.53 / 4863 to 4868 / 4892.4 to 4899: 1.13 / 17.71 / 16.4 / 18.5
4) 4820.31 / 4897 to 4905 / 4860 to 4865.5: 1.02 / 17.93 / 17.5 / 12.8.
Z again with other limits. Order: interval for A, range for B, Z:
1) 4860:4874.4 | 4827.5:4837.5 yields 15.3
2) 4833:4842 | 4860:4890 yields 10.4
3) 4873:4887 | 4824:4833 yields 19.3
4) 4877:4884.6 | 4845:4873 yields 17.2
